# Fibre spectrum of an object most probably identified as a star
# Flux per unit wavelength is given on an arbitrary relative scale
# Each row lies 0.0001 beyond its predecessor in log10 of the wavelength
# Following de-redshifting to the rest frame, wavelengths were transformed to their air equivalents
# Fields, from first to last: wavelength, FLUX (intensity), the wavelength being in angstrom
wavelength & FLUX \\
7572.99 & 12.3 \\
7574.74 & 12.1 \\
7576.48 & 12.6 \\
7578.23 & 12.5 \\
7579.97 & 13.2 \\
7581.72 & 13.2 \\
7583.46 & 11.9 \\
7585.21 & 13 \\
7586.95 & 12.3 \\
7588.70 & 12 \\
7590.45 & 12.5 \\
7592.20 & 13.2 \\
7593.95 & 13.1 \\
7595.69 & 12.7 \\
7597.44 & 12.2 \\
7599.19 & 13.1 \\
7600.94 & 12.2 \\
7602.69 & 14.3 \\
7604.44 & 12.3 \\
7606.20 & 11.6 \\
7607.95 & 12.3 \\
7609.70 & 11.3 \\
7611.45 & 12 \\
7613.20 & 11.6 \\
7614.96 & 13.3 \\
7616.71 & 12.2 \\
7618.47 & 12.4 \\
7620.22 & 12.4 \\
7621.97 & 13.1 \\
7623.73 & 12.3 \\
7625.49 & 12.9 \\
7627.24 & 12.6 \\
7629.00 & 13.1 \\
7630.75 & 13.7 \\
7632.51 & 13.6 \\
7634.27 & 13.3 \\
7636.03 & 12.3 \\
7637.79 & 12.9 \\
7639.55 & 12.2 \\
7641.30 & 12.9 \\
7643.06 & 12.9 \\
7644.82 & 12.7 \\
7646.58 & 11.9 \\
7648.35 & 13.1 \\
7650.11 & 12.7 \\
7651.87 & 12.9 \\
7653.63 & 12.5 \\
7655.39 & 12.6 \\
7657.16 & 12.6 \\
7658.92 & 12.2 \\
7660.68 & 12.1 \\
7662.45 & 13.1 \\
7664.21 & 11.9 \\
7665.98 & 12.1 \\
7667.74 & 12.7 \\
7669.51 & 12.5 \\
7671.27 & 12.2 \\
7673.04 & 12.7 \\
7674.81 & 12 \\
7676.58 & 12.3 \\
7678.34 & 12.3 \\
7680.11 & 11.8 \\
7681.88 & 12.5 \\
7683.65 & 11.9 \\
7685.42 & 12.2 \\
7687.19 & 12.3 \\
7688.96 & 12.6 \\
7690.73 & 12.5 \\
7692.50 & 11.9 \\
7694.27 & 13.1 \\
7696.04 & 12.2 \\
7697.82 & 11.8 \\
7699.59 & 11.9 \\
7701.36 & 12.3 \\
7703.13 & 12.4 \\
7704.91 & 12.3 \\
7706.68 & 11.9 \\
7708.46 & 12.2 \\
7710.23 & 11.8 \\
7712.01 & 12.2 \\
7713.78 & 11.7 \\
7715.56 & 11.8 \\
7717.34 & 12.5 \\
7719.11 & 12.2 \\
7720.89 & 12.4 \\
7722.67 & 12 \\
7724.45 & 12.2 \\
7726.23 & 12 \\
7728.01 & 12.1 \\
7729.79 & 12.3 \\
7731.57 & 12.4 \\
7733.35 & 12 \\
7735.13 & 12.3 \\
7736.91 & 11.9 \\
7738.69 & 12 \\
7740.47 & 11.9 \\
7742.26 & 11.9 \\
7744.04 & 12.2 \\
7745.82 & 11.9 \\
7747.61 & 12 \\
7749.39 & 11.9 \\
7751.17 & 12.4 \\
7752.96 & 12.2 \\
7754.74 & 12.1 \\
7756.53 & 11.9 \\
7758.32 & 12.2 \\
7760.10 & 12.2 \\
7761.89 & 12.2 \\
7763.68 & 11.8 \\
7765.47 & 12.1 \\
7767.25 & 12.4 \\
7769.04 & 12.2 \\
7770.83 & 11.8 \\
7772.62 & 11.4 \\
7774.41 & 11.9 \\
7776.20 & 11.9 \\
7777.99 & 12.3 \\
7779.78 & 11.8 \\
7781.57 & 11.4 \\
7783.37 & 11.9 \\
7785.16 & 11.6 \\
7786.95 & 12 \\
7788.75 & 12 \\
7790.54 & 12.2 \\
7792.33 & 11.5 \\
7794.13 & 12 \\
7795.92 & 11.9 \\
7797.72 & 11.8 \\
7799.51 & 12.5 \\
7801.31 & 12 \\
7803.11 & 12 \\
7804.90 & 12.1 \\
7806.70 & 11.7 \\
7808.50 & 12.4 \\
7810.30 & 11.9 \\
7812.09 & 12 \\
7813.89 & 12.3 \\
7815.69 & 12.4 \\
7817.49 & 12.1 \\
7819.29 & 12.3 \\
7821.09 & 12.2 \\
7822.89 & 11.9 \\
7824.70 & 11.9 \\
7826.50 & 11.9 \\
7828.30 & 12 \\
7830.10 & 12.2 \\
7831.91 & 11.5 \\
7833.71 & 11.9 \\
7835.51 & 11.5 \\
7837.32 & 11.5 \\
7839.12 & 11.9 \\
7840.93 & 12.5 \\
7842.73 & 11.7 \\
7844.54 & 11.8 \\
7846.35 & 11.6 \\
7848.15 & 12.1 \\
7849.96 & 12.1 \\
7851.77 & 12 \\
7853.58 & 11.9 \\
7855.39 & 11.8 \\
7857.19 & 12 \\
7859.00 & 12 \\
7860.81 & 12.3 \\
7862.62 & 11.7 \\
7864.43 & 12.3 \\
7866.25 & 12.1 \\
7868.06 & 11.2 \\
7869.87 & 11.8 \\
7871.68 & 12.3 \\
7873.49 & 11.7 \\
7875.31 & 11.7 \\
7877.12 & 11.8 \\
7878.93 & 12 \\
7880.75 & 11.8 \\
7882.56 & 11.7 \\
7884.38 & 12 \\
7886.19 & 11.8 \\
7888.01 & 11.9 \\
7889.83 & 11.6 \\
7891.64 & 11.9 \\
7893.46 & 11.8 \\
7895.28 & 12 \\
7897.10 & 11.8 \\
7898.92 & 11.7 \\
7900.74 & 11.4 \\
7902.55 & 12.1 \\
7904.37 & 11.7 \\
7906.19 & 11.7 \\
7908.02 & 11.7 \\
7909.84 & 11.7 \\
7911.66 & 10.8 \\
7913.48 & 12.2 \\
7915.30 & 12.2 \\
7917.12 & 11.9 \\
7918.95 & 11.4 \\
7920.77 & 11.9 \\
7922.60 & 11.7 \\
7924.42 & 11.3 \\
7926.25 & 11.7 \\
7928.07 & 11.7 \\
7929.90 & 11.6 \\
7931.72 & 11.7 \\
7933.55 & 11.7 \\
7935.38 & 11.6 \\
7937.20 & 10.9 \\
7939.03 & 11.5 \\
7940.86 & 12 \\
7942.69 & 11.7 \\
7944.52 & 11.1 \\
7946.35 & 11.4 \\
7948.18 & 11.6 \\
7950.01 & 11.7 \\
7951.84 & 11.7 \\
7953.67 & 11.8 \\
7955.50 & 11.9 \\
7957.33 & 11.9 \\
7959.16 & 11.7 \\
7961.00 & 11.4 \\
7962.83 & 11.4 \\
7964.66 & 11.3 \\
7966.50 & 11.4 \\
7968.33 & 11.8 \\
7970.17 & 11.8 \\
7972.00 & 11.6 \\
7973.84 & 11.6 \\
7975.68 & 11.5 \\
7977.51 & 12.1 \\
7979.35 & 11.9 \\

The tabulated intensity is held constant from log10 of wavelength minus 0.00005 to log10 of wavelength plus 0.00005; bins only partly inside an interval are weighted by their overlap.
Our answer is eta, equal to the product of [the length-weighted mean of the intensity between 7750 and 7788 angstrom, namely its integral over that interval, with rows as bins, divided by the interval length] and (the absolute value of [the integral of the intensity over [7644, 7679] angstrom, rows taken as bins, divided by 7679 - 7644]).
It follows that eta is 149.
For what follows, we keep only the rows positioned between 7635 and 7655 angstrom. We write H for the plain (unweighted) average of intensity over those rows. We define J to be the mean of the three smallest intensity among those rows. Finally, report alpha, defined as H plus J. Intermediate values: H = 12.6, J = 12.1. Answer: 24.8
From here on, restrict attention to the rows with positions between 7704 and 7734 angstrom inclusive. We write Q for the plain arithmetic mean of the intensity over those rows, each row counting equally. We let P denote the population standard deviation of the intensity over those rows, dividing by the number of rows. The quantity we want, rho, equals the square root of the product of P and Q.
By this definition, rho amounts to 1.65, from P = 0.23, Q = 12.1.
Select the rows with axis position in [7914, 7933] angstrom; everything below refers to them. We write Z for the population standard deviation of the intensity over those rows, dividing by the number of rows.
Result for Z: 0.24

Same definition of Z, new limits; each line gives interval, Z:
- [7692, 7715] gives 0.36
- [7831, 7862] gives 0.27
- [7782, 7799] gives 0.20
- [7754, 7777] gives 0.25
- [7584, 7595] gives 0.45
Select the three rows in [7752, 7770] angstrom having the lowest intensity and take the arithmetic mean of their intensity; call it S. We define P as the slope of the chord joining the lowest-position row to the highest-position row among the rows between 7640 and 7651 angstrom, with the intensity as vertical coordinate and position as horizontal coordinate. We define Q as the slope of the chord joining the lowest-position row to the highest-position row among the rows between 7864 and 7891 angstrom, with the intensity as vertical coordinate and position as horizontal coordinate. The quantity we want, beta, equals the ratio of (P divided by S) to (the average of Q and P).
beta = 0.076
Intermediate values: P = -0.02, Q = -0.03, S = 11.9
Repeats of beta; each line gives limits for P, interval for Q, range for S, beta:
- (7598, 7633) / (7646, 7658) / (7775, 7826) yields 0.032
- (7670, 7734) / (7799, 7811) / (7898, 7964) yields 0.010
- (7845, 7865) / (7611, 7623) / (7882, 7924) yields 0.048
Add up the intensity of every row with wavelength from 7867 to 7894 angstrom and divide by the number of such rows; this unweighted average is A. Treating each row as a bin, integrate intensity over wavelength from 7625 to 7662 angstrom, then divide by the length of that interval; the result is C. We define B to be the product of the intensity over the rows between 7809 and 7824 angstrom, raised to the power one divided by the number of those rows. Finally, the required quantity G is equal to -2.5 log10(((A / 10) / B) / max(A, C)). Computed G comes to 5.29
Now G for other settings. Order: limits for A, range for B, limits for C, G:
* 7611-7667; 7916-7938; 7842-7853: 5.16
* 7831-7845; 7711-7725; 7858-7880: 5.22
